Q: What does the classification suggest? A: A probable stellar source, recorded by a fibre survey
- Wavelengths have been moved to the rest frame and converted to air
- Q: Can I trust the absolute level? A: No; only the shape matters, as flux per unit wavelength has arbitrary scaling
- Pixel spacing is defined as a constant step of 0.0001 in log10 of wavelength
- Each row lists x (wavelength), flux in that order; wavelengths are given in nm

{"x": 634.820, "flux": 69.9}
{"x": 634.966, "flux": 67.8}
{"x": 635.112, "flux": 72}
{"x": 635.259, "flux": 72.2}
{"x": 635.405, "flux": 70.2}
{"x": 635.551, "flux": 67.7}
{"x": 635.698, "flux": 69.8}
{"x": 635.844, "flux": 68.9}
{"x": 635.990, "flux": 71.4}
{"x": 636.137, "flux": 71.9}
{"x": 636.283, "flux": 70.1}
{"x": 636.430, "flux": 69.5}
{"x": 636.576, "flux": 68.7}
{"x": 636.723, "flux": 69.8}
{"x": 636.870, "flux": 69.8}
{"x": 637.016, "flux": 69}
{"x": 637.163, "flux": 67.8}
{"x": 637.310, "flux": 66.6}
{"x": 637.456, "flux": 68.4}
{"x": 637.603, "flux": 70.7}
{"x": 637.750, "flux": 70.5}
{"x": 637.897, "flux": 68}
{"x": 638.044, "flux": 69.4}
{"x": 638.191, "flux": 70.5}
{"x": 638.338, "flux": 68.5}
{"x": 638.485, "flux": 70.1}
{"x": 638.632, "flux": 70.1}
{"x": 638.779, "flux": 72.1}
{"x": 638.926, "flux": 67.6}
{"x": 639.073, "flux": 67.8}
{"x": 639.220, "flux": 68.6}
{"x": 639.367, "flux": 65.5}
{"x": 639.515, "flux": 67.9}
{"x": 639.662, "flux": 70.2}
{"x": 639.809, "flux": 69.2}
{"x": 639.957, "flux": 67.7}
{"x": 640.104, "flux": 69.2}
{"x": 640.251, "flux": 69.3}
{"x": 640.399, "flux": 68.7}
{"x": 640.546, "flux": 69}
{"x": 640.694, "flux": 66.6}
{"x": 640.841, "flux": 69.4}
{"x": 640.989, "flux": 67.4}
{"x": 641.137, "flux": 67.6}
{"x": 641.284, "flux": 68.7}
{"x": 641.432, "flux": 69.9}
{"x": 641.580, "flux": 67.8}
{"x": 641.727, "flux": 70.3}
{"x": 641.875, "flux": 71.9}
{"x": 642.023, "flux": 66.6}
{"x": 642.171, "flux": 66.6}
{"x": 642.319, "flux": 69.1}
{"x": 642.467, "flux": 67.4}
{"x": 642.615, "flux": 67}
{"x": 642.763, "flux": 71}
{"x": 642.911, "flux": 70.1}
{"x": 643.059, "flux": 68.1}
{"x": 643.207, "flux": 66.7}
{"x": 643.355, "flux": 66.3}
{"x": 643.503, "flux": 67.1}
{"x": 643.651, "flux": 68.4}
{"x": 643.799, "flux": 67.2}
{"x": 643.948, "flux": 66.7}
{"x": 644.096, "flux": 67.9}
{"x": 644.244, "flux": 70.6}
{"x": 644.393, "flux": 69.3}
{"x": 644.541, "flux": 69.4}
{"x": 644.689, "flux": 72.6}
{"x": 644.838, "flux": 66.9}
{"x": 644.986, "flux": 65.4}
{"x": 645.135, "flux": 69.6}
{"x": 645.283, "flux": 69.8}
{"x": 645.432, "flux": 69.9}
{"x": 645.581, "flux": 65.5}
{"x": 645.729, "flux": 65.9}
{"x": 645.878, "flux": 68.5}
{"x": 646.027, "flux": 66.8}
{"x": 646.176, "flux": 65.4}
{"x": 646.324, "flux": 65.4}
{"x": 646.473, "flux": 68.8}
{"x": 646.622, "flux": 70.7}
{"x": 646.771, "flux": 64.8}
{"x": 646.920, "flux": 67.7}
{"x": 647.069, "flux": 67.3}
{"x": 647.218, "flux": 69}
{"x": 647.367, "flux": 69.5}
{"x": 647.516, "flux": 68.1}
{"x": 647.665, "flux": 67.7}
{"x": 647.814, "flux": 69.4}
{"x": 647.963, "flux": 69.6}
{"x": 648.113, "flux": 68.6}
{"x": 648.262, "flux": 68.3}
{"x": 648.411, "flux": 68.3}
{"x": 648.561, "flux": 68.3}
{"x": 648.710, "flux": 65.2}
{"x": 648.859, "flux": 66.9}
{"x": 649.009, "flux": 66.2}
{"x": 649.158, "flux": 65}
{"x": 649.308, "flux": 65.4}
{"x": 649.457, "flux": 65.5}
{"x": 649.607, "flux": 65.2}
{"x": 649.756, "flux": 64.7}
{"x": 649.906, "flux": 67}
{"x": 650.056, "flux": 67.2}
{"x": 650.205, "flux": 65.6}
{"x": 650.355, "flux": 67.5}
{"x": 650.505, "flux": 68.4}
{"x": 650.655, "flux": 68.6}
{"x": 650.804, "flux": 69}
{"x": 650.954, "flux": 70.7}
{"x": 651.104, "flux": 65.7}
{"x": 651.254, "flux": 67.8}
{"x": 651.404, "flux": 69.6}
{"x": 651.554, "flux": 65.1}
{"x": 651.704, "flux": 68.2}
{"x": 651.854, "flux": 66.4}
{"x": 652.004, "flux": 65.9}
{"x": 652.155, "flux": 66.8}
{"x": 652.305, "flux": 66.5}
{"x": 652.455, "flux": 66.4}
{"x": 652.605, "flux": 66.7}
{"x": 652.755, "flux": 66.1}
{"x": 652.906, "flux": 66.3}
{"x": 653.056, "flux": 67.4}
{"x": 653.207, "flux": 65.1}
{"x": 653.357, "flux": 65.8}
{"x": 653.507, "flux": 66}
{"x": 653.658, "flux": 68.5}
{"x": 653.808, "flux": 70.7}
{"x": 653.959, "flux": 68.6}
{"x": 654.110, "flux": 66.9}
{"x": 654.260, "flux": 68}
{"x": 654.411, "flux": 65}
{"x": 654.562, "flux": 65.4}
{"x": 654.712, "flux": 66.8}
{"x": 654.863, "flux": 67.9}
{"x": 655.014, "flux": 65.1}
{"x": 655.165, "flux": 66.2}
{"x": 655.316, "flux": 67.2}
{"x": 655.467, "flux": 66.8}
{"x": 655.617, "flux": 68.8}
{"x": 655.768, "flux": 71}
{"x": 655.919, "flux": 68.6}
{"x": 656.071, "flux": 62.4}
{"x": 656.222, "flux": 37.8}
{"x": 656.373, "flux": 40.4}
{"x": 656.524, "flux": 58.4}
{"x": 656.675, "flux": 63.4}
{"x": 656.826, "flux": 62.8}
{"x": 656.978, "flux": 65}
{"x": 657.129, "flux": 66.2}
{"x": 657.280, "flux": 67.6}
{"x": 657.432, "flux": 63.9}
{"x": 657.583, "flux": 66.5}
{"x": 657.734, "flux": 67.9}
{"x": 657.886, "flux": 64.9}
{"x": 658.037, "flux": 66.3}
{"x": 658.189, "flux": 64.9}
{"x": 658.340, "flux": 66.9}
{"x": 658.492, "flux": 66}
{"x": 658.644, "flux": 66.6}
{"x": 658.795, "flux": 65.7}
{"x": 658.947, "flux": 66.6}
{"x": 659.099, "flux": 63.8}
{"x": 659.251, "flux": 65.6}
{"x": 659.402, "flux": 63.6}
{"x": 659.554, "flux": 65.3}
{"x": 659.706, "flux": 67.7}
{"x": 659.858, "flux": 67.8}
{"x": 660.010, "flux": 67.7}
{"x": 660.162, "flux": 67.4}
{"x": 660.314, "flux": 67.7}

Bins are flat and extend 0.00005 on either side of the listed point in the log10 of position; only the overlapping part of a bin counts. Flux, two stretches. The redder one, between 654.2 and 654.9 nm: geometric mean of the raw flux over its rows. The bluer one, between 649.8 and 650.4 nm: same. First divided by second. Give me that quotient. 1.00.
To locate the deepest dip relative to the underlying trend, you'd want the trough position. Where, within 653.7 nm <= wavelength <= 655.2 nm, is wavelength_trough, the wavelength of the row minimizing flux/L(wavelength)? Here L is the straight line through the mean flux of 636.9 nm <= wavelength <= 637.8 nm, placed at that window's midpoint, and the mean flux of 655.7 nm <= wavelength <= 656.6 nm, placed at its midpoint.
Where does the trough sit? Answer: 654.411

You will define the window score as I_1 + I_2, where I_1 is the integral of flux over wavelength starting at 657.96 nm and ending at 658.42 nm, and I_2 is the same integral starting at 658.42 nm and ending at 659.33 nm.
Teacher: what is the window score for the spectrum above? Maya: 90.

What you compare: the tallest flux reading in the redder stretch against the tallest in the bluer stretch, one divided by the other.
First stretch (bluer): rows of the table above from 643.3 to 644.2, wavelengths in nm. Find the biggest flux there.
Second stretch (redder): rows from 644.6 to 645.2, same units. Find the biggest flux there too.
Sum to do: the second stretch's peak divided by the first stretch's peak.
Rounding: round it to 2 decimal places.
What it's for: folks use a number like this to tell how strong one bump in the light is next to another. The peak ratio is 1.06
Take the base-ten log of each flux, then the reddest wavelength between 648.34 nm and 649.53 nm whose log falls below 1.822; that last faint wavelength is 649.457 nm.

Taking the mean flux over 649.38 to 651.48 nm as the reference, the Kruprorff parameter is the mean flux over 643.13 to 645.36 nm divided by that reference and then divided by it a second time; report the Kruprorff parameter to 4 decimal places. 0.0151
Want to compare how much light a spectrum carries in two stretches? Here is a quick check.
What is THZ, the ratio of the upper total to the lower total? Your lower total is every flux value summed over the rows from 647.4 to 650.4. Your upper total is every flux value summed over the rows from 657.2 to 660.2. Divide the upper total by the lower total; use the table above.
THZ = 0.987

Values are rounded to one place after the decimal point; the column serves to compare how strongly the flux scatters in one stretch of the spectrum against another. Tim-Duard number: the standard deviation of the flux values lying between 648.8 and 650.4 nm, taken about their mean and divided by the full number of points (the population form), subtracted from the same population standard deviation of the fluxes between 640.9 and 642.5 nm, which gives 0.7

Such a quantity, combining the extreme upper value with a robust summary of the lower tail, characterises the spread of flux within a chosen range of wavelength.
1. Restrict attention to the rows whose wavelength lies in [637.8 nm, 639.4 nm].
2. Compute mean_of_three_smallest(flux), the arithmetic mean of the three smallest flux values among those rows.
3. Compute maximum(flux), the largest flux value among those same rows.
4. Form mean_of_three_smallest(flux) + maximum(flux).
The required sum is 139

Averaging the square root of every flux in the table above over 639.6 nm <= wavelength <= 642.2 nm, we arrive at 8.3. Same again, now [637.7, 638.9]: 8.4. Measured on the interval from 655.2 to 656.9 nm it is 7.8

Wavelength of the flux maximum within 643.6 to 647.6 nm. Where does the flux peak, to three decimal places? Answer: 644.689 nm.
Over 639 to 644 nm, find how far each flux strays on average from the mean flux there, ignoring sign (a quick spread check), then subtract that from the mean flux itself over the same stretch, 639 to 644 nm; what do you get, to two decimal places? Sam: 67.04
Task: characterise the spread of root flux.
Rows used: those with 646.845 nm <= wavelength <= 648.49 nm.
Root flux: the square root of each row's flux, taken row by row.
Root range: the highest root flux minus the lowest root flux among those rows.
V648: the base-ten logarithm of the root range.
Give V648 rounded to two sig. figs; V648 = -0.86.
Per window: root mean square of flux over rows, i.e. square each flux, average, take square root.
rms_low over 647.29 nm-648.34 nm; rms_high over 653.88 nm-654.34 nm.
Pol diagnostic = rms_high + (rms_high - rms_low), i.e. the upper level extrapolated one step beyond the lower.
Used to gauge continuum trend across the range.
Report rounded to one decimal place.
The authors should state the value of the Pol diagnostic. 66.9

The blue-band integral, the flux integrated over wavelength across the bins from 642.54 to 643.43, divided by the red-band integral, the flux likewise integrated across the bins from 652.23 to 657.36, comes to 0.18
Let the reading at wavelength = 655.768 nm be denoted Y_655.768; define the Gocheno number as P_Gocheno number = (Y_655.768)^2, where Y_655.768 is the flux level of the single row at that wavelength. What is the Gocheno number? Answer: 5041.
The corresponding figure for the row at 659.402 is 4045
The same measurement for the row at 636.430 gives 4830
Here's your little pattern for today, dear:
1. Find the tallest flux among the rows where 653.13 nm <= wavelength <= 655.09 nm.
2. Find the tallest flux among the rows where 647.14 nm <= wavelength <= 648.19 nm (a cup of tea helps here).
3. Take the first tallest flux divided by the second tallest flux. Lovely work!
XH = 1.02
